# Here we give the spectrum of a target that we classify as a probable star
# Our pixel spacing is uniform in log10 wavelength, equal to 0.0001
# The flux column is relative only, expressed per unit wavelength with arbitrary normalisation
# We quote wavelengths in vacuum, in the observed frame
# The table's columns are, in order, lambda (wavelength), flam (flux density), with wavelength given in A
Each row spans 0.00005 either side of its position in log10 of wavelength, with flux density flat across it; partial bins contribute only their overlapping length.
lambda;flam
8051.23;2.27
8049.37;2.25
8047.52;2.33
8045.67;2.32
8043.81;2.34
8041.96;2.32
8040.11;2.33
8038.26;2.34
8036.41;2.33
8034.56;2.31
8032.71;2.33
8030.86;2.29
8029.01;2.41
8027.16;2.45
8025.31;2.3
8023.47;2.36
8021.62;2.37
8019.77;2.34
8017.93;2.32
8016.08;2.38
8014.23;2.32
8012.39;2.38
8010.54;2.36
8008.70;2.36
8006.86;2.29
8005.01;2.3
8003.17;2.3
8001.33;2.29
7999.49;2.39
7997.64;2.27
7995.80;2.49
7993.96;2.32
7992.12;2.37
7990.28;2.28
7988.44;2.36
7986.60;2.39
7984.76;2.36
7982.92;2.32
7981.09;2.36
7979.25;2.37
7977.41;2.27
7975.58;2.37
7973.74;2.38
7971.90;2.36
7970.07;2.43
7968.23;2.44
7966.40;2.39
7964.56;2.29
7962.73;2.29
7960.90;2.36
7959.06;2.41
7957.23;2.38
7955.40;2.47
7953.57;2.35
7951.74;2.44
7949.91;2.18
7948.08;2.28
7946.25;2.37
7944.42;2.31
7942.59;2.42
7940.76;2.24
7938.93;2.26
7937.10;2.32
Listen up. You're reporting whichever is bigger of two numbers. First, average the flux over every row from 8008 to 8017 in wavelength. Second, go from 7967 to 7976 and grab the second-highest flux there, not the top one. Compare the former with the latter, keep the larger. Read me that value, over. 2.43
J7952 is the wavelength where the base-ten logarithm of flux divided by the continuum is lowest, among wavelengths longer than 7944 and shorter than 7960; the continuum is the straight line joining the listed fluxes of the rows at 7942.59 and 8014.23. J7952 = 7949.91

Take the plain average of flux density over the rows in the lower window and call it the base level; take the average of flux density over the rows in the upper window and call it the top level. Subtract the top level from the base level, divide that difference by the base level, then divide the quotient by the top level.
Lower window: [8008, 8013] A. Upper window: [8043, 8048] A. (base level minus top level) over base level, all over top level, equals 0.007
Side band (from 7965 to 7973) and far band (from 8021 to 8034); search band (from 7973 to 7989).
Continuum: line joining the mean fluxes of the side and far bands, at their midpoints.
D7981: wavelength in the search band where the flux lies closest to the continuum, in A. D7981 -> 7986.60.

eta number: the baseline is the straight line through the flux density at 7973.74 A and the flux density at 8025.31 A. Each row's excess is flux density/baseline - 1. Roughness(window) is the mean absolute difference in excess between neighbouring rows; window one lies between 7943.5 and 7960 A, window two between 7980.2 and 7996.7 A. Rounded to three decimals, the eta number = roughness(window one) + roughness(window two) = 0.072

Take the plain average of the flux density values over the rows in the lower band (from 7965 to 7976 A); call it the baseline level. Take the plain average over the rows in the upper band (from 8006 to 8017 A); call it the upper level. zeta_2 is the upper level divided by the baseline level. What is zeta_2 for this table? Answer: 0.98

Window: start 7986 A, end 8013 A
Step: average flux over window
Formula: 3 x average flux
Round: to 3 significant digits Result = 7.03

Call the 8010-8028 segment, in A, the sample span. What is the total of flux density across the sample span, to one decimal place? 23.6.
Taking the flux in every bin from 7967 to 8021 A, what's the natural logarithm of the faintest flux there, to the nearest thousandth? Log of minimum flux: 0.820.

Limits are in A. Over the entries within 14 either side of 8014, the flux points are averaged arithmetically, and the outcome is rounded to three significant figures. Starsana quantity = 2.34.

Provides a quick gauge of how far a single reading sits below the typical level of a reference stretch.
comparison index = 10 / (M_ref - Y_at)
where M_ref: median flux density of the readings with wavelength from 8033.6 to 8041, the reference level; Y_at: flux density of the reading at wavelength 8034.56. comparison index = 500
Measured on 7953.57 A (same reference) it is -500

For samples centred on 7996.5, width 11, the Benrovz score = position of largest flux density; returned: 7995.80 A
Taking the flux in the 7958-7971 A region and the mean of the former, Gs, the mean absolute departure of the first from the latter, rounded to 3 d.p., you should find 0.051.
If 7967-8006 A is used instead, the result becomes 0.045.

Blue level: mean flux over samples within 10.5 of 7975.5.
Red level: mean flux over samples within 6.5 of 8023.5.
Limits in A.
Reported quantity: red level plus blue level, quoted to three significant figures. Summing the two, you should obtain 4.73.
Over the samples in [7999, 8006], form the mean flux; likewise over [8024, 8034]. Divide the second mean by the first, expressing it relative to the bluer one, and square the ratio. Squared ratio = 1.03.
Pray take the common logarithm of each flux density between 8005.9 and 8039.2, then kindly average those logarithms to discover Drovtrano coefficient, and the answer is 0.3704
